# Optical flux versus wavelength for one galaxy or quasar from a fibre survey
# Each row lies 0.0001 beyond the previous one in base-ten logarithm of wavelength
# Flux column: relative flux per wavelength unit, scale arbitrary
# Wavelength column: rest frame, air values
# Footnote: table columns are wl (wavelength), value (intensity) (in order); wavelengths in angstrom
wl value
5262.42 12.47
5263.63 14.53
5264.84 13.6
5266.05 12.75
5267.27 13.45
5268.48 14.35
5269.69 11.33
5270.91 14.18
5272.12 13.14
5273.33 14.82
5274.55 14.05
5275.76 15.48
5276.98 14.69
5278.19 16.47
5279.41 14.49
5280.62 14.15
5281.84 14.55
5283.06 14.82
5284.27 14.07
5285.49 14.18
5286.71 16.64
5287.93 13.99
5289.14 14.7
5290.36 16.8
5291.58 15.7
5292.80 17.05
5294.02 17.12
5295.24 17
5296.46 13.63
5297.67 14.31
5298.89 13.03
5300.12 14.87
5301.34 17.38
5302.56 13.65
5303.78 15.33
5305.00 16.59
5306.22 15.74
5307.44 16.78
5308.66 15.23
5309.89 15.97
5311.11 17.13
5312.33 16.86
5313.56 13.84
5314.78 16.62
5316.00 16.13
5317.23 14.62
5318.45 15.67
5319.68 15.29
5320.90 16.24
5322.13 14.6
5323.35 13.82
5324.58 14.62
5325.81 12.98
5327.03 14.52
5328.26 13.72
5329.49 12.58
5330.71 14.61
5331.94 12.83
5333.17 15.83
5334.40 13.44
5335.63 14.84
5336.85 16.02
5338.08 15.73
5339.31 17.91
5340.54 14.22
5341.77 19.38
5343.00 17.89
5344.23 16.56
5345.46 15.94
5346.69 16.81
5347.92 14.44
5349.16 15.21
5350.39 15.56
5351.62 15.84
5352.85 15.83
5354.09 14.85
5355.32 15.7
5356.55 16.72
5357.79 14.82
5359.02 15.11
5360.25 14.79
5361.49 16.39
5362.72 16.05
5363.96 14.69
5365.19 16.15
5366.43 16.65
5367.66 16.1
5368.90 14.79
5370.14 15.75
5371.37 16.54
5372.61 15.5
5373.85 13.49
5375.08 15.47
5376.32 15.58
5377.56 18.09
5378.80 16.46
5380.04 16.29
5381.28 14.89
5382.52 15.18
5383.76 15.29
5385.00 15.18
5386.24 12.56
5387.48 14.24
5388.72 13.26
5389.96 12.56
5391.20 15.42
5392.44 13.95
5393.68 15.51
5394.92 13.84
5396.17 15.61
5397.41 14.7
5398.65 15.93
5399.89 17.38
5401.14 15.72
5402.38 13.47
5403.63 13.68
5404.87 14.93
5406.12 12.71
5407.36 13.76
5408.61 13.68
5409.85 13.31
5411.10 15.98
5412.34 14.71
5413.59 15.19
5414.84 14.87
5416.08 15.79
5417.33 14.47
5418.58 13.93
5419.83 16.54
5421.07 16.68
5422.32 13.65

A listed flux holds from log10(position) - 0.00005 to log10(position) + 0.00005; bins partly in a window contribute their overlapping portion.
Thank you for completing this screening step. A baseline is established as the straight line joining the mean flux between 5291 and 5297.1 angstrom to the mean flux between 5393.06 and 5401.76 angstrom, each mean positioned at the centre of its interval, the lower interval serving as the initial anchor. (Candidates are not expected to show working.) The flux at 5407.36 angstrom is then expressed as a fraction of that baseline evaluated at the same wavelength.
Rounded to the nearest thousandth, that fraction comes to 0.889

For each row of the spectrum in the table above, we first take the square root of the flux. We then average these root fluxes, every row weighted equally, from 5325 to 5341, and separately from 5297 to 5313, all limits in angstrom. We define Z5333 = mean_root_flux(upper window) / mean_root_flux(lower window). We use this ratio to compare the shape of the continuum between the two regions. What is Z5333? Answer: 0.97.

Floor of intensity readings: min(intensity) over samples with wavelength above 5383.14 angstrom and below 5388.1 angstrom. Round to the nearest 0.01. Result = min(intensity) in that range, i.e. 12.56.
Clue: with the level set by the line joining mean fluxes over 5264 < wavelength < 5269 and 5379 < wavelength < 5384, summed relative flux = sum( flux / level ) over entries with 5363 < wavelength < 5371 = 6.2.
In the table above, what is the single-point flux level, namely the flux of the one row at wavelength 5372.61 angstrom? 15.5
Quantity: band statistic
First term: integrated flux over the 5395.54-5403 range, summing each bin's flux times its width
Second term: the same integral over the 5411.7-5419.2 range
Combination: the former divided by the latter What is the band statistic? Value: 1.0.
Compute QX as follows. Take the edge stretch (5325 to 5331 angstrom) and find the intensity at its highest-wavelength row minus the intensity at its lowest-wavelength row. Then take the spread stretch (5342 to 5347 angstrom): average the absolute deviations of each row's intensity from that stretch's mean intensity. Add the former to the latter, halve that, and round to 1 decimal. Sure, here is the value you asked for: 1.1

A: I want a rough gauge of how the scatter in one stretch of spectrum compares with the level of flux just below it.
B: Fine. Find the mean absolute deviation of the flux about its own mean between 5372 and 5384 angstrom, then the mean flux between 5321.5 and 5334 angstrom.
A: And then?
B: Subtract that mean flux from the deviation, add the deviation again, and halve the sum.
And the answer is -6.2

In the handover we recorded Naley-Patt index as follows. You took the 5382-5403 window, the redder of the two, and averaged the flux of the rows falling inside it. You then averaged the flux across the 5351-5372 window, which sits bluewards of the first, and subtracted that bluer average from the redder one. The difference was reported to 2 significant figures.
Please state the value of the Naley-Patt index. -1.0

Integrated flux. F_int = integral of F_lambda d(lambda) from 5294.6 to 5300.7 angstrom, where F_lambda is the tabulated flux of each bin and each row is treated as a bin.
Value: 88.9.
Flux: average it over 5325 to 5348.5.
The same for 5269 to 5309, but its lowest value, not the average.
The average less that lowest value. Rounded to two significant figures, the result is 3.9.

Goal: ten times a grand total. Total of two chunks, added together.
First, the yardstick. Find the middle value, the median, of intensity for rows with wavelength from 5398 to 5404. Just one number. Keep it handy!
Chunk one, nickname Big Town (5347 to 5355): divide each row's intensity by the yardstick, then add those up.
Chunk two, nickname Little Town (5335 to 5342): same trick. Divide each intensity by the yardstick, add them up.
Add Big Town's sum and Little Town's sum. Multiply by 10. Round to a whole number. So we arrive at 121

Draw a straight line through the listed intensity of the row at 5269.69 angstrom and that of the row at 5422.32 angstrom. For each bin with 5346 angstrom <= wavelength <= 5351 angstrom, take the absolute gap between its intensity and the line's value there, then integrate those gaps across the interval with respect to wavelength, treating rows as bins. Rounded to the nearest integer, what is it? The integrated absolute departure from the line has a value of 15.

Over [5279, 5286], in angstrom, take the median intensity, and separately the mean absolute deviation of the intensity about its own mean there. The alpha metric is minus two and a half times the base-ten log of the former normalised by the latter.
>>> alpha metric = -4.43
